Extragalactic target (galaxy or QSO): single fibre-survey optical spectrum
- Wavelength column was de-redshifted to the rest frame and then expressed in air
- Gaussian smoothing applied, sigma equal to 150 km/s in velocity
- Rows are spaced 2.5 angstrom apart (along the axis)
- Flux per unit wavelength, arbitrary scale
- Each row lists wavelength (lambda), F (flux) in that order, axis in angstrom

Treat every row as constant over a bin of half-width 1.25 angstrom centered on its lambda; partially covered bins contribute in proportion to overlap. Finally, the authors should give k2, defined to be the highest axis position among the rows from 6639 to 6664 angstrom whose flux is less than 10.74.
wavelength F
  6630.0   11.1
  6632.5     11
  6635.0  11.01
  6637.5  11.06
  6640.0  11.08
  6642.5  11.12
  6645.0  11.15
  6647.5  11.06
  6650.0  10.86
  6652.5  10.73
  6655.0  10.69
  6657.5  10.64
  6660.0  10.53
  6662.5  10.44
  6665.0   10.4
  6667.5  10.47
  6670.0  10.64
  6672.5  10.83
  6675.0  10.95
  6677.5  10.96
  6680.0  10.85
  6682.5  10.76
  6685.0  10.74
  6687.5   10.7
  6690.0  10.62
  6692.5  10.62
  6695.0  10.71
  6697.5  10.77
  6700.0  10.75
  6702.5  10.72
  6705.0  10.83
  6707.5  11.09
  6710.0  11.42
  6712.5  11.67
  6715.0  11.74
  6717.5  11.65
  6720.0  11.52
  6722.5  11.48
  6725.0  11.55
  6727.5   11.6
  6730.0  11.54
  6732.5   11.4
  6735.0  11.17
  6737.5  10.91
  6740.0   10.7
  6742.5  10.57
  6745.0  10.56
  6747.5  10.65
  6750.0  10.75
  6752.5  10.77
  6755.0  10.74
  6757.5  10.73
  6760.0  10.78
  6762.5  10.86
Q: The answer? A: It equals 6662.5 angstrom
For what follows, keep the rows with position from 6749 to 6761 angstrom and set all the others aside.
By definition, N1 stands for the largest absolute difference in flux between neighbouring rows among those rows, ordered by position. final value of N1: 0.05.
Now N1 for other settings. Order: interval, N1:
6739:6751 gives 0.13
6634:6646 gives 0.05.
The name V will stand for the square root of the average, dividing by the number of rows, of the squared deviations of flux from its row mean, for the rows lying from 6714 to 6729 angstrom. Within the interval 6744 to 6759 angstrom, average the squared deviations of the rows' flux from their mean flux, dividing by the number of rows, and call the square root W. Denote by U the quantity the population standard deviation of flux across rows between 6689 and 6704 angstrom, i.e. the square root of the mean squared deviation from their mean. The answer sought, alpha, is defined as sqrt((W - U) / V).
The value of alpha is 0.41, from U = 0.059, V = 0.086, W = 0.07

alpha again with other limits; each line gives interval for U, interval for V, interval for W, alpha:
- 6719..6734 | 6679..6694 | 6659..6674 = 1.02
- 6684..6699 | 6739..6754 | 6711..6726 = 0.66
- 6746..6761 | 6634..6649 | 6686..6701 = 0.59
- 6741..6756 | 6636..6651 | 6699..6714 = 1.71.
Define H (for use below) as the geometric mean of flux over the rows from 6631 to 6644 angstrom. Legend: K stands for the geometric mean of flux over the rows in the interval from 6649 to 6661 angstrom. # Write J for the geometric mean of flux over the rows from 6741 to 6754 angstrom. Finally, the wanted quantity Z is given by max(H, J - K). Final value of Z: 11.1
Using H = 11.1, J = 10.7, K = 10.69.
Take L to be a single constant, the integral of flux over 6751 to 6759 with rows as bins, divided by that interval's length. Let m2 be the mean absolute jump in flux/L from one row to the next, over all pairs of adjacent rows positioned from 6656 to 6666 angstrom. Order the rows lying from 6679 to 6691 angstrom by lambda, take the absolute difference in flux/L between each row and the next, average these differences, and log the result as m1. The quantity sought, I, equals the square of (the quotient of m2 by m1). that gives 1.9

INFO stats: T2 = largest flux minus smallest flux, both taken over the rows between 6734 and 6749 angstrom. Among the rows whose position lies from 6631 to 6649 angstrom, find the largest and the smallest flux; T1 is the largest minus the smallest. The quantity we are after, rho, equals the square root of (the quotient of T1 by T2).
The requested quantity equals 0.5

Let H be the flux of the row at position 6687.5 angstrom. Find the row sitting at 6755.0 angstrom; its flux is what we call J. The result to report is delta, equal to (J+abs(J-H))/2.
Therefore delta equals 5.39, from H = 10.7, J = 10.74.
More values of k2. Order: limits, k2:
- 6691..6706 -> 6702.5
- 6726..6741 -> 6740.0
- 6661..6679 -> 6670.0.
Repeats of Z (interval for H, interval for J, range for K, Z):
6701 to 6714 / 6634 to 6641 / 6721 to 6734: 11.1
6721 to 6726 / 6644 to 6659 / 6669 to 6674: 11.5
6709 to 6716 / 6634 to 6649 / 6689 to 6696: 11.6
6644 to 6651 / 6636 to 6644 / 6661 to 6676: 11.0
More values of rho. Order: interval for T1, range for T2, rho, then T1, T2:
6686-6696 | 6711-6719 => 1.0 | 0.09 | 0.09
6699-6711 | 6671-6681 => 2.3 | 0.70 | 0.13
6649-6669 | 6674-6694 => 1.2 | 0.46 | 0.34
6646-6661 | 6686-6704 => 1.9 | 0.53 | 0.15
